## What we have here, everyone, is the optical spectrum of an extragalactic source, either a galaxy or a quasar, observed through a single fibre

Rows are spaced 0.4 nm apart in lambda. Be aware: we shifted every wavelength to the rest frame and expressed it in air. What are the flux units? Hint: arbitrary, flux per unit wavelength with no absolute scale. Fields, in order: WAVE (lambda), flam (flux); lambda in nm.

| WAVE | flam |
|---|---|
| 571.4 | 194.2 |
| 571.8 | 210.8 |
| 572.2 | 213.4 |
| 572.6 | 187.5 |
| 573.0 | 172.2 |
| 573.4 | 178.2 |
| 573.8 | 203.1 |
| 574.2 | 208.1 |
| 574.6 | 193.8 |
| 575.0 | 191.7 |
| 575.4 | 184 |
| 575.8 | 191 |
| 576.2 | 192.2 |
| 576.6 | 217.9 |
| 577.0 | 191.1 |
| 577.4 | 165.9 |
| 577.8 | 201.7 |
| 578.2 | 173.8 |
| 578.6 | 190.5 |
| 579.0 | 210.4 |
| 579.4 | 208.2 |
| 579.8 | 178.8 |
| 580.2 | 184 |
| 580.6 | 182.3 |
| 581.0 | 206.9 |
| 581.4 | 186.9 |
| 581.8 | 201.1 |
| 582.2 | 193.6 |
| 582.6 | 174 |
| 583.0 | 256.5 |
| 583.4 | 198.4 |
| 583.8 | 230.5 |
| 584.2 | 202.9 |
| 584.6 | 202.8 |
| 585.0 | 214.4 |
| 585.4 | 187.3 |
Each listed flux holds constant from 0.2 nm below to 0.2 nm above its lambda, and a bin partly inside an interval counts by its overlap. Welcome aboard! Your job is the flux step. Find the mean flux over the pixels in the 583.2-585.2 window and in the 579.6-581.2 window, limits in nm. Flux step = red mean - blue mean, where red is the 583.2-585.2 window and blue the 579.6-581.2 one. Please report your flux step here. 22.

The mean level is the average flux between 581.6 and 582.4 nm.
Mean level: 197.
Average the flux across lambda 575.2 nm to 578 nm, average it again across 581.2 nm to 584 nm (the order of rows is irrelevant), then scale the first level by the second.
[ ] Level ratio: 0.93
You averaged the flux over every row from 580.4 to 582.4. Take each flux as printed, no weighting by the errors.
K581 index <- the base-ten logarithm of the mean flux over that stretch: 2.29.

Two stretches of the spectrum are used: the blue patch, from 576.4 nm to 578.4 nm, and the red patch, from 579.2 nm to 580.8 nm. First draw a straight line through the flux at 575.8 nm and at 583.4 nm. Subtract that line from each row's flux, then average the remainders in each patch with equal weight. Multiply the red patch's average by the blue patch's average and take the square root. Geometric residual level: 4.1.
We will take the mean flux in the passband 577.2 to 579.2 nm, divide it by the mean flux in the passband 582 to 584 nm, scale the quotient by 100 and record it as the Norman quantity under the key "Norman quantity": 89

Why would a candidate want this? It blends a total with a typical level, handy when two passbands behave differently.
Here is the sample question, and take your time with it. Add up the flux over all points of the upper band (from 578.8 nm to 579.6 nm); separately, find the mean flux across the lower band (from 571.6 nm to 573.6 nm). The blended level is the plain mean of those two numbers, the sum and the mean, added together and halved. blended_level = 306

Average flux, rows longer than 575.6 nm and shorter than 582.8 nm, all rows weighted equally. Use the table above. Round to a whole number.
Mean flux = 192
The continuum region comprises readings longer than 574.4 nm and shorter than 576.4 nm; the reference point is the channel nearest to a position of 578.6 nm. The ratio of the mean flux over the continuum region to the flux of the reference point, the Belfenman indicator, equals 1.00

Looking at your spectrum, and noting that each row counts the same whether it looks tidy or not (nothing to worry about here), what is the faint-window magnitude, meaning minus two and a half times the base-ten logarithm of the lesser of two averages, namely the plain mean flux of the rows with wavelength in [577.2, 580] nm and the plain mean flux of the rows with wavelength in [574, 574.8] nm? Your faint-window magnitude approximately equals -5.70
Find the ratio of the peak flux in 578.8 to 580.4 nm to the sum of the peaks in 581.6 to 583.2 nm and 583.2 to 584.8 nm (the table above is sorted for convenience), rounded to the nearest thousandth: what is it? 0.432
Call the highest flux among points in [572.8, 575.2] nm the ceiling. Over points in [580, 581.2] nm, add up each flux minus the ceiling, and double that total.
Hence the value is -102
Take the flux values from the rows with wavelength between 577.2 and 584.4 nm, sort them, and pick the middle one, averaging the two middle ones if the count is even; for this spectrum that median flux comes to 196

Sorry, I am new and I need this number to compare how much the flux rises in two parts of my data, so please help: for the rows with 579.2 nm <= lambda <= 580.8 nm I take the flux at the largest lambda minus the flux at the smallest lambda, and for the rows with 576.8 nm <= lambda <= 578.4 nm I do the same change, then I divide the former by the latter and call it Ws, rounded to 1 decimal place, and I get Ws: 1.5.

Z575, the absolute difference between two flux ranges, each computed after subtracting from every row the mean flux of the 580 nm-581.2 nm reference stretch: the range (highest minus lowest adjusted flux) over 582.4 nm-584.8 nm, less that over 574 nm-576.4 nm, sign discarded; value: 58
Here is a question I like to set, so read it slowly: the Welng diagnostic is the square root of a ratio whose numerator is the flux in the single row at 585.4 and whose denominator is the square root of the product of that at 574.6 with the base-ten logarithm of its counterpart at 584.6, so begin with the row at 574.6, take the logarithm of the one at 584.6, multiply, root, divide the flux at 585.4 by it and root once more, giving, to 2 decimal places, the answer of 2.98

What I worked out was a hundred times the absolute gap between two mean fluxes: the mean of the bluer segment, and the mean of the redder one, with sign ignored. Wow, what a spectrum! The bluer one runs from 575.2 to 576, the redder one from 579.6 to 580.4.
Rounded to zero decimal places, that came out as 610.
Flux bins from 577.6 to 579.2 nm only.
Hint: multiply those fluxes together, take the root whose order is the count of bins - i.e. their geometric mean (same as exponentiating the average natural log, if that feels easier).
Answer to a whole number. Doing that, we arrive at 194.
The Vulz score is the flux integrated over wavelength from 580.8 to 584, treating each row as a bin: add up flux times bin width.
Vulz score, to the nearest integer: 659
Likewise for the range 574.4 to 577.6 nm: 611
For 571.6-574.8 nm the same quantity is 627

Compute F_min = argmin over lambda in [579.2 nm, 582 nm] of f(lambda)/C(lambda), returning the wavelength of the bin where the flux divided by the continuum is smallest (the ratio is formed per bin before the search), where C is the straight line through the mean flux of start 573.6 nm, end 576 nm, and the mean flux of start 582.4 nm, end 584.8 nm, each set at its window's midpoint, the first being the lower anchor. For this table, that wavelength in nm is 579.8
